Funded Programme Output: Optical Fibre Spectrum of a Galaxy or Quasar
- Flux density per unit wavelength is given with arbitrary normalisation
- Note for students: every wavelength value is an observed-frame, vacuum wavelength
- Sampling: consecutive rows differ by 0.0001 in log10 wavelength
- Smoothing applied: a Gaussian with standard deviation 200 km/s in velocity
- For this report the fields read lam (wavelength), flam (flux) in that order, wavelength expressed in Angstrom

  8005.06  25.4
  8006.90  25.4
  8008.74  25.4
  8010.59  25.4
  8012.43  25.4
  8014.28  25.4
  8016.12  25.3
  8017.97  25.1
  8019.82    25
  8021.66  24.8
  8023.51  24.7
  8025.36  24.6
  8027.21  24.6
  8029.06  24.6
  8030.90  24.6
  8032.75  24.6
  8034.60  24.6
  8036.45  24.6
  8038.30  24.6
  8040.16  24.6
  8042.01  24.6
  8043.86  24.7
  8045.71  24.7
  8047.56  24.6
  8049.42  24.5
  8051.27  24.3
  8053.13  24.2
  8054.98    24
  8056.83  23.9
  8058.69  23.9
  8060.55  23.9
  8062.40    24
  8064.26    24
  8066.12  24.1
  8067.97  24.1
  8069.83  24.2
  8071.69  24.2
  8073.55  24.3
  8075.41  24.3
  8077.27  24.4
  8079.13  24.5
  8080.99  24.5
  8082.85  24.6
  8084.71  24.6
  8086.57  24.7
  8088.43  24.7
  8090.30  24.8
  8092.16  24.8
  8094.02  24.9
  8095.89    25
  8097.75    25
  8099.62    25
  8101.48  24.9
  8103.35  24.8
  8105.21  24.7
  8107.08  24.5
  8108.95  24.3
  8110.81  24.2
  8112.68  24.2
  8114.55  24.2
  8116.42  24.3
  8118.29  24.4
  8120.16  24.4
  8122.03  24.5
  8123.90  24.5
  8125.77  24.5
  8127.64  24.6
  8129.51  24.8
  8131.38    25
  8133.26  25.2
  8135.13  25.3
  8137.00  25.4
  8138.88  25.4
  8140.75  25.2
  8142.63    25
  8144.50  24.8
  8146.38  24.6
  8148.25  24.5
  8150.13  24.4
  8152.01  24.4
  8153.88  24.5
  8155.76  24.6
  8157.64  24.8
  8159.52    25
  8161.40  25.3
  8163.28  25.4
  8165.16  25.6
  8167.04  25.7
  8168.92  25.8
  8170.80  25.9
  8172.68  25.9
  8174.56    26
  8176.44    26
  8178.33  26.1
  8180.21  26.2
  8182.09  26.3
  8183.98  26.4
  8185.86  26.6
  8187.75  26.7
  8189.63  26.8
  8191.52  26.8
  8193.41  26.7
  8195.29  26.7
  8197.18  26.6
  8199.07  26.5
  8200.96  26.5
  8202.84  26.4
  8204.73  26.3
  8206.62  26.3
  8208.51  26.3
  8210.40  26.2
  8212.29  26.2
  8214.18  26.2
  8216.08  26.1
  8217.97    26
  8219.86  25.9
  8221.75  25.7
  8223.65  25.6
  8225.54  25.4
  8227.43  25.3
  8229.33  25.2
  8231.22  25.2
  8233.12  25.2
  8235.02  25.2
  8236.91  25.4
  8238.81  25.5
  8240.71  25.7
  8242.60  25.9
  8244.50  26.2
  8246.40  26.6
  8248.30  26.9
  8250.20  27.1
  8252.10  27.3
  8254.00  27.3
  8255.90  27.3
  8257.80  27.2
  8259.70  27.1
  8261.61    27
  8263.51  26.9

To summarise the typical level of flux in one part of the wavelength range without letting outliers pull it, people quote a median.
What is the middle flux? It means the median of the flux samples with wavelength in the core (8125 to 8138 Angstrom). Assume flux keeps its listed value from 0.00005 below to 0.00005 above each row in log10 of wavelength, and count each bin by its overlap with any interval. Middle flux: 25.0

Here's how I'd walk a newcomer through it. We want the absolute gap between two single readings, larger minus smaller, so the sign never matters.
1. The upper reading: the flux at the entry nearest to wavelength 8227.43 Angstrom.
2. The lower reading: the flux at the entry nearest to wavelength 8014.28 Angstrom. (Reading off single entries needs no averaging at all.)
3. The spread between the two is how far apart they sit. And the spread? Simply 0.10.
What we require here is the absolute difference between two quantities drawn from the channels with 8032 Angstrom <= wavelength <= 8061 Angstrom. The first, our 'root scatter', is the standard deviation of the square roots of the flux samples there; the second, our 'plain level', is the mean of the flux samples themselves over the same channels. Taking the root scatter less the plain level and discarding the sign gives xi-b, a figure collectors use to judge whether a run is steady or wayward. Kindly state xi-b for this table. 24.4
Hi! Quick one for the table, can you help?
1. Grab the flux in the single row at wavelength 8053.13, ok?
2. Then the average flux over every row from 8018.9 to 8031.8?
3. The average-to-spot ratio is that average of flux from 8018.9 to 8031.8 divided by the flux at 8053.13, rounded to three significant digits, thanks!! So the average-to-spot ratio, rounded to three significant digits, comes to 1.02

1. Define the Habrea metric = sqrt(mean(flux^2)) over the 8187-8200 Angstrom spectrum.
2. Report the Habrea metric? 26.7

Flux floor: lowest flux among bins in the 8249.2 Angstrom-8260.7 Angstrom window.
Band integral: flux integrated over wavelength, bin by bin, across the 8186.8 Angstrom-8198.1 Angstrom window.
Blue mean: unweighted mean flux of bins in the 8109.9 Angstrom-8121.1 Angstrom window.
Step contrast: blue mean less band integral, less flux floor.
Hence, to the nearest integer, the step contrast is -305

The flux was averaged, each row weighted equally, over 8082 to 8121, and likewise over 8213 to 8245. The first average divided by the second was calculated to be 0.96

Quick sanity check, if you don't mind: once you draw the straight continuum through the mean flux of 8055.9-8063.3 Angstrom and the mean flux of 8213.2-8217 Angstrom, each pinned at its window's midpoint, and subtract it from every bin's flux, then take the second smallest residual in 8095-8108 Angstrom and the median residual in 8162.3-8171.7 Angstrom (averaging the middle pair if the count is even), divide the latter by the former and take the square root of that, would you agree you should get 1.4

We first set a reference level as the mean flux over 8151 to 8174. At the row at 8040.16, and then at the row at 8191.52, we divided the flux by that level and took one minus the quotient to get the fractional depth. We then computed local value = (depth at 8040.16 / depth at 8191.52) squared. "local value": 0.2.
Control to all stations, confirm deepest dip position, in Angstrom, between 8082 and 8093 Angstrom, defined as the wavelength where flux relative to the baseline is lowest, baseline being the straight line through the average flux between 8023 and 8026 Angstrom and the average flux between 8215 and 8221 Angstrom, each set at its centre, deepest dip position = 8084.71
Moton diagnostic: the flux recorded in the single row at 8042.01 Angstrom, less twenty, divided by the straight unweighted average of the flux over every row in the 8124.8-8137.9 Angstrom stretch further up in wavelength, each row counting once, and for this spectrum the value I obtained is 0.184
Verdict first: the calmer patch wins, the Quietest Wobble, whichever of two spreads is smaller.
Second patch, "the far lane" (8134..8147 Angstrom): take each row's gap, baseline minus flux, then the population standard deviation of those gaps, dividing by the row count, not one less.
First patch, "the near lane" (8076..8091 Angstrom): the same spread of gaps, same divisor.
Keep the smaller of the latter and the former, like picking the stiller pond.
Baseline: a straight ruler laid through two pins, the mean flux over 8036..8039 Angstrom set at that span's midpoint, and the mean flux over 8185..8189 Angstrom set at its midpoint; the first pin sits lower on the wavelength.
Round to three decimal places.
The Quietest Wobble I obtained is 0.066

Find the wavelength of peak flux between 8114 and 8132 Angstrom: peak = 8131.38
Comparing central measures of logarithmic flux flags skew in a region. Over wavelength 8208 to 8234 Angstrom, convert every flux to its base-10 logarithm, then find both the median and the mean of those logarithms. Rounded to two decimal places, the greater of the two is 1.41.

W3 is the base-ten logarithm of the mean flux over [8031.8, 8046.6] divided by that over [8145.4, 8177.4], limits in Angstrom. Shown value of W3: -0.010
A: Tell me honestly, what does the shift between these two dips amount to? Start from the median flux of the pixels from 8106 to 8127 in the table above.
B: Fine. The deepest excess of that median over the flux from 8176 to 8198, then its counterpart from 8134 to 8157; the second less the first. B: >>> 1.6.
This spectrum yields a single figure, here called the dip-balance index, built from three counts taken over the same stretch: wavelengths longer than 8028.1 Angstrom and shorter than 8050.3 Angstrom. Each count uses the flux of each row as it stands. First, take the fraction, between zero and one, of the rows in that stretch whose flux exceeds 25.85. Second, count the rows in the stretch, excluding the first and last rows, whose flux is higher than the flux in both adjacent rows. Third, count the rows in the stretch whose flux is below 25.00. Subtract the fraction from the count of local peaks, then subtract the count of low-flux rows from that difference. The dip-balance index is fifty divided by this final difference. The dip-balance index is -4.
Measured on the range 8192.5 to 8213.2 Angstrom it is -50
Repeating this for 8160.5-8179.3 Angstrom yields -100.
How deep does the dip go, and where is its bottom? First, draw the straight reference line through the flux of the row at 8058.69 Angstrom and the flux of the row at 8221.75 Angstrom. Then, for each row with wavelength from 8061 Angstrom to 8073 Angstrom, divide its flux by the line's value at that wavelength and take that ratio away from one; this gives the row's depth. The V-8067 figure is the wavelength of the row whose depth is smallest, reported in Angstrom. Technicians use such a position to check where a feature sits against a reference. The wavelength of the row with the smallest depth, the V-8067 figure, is 8069.83 Angstrom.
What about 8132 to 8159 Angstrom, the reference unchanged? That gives 8137.00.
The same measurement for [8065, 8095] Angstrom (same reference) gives 8094.02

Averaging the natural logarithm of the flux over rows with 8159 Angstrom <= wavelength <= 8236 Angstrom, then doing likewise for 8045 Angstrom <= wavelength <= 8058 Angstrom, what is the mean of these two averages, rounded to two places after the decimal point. 3.22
